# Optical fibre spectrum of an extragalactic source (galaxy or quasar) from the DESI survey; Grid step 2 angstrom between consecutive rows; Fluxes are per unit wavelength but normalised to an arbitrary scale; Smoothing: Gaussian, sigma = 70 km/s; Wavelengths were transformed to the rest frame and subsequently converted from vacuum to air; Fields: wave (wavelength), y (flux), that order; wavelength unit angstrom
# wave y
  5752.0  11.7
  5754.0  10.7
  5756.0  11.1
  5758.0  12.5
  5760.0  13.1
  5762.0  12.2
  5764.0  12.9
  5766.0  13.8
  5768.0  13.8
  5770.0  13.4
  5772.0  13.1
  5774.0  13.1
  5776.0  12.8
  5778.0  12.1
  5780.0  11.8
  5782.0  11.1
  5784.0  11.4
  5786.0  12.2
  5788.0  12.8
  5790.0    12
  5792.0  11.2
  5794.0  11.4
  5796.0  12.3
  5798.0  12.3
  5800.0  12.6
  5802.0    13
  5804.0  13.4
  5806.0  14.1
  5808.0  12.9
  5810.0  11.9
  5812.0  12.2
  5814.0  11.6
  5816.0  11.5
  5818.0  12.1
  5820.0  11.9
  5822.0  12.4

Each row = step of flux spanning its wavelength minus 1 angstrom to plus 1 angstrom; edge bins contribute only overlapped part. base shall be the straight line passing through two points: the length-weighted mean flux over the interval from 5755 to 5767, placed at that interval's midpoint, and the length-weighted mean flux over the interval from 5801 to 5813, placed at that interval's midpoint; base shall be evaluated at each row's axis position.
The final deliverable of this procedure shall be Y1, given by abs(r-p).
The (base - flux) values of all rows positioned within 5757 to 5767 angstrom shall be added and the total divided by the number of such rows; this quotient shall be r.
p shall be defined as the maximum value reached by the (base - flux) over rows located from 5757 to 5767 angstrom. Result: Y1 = 0.70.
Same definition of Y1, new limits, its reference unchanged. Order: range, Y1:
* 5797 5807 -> 0.75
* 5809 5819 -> 0.37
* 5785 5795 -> 0.73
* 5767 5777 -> 0.47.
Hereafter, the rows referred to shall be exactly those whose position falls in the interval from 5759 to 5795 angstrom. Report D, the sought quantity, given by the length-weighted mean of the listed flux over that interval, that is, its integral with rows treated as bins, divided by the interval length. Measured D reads 12.5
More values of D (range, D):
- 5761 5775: 13.2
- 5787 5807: 12.5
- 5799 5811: 13.0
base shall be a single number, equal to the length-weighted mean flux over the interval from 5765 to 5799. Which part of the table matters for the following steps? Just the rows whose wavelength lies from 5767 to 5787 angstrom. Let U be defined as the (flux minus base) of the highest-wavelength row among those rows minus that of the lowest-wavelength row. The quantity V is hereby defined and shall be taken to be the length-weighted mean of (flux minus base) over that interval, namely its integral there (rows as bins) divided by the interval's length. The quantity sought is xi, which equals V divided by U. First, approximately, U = -1.6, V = 0.09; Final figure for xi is -0.1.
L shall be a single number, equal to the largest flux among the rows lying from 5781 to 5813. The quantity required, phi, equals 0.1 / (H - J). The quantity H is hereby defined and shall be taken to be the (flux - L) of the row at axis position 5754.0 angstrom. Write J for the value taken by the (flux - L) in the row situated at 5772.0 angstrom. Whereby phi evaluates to -0.04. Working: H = -3.4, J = -1.0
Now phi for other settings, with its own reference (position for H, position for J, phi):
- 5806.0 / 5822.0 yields 0.06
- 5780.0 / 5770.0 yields -0.06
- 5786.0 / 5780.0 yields 0.25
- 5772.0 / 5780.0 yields 0.08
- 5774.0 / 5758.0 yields 0.17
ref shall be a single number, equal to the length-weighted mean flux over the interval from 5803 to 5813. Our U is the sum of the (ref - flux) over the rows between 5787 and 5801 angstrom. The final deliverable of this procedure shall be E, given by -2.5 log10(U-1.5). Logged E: -1.56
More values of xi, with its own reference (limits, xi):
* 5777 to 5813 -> -1.3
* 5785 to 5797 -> -4.0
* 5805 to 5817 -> 0.0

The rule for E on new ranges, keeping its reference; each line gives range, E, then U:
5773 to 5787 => -1.58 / 5.80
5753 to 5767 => -0.99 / 4.00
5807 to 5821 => -1.68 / 6.20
